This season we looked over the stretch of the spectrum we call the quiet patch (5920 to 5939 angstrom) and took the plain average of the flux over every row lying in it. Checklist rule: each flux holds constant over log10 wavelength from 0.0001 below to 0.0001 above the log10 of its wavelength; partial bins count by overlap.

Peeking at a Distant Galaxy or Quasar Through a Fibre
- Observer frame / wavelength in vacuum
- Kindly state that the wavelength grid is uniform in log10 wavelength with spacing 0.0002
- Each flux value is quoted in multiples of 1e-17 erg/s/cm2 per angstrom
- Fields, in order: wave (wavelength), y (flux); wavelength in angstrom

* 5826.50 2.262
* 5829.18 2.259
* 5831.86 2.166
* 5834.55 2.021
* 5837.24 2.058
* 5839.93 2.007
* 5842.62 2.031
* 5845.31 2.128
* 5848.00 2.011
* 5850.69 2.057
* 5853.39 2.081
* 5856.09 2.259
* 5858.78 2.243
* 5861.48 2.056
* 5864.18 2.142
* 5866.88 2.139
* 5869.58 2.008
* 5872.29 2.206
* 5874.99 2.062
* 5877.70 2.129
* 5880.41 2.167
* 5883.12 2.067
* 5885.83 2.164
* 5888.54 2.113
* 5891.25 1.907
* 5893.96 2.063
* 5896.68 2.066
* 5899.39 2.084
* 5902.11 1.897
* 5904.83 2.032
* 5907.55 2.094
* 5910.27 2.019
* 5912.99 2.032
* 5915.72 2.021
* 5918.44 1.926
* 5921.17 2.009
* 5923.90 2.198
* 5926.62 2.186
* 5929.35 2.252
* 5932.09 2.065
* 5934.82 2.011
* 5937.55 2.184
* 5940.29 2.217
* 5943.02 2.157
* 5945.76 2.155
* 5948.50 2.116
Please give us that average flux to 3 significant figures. 2.13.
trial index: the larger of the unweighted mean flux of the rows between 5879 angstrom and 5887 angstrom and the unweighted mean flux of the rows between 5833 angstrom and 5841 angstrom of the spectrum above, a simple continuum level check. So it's 2.13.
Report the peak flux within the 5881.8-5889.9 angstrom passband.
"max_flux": 2.164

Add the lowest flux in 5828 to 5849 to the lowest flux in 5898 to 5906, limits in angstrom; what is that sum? 3.90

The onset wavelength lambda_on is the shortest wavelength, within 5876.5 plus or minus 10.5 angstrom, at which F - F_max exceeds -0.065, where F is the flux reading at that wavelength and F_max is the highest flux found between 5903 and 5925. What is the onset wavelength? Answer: 5866.88 angstrom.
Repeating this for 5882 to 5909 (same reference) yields 5885.83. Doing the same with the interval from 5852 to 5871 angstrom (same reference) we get 5856.09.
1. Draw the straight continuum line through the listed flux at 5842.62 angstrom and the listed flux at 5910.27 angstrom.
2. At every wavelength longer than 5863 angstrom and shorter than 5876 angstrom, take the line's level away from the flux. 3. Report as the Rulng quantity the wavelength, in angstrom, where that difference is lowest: 5869.58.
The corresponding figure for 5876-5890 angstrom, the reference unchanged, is 5883.12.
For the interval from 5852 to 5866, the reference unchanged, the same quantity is 5861.48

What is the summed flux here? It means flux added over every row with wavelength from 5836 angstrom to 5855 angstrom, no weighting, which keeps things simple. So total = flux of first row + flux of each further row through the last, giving 14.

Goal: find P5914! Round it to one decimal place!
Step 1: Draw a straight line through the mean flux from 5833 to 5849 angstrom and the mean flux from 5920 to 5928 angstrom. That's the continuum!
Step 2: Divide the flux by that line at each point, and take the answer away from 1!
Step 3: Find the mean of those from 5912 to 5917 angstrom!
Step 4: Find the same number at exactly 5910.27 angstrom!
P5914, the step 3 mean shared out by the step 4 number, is 1.0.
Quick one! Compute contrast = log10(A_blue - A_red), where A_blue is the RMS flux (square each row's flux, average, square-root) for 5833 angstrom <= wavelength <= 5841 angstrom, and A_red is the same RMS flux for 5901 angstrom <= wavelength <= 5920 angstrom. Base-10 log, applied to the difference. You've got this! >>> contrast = -1.61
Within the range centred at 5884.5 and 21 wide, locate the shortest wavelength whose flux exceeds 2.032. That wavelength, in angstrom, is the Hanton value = 5874.99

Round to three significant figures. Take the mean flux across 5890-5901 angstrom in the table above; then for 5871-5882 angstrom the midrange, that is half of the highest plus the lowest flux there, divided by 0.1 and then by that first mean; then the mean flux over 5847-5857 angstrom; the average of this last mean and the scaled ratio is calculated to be 6.31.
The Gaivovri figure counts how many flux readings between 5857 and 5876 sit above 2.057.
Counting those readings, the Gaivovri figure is 5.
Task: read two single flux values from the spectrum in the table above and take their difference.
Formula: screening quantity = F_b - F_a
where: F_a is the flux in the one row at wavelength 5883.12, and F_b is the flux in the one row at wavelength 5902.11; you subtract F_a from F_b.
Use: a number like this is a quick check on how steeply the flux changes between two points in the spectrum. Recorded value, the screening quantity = -0.17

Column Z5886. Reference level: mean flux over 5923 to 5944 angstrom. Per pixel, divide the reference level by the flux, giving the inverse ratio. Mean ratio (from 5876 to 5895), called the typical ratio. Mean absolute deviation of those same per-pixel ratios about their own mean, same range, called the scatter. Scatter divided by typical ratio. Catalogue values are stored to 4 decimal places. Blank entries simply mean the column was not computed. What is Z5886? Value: 0.0316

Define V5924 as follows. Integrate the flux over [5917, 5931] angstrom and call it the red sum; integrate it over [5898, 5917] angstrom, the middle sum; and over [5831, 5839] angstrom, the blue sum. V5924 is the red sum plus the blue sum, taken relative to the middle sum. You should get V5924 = 1.2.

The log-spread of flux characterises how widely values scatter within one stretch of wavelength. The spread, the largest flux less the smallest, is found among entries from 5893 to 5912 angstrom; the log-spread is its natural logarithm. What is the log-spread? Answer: -1.62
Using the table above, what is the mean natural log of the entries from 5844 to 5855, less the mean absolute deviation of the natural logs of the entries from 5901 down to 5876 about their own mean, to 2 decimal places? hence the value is 0.70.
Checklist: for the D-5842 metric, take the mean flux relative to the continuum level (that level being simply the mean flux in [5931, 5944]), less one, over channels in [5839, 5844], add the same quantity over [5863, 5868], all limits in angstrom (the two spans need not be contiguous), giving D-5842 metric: -0.04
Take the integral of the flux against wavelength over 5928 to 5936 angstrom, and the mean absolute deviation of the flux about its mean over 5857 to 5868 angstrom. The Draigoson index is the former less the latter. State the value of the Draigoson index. 17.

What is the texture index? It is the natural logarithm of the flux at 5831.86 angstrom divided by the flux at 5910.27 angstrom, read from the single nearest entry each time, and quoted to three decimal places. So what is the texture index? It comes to 0.070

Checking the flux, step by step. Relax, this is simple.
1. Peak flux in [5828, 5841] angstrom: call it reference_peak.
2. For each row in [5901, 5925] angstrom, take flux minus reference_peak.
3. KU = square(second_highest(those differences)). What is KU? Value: 0.027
